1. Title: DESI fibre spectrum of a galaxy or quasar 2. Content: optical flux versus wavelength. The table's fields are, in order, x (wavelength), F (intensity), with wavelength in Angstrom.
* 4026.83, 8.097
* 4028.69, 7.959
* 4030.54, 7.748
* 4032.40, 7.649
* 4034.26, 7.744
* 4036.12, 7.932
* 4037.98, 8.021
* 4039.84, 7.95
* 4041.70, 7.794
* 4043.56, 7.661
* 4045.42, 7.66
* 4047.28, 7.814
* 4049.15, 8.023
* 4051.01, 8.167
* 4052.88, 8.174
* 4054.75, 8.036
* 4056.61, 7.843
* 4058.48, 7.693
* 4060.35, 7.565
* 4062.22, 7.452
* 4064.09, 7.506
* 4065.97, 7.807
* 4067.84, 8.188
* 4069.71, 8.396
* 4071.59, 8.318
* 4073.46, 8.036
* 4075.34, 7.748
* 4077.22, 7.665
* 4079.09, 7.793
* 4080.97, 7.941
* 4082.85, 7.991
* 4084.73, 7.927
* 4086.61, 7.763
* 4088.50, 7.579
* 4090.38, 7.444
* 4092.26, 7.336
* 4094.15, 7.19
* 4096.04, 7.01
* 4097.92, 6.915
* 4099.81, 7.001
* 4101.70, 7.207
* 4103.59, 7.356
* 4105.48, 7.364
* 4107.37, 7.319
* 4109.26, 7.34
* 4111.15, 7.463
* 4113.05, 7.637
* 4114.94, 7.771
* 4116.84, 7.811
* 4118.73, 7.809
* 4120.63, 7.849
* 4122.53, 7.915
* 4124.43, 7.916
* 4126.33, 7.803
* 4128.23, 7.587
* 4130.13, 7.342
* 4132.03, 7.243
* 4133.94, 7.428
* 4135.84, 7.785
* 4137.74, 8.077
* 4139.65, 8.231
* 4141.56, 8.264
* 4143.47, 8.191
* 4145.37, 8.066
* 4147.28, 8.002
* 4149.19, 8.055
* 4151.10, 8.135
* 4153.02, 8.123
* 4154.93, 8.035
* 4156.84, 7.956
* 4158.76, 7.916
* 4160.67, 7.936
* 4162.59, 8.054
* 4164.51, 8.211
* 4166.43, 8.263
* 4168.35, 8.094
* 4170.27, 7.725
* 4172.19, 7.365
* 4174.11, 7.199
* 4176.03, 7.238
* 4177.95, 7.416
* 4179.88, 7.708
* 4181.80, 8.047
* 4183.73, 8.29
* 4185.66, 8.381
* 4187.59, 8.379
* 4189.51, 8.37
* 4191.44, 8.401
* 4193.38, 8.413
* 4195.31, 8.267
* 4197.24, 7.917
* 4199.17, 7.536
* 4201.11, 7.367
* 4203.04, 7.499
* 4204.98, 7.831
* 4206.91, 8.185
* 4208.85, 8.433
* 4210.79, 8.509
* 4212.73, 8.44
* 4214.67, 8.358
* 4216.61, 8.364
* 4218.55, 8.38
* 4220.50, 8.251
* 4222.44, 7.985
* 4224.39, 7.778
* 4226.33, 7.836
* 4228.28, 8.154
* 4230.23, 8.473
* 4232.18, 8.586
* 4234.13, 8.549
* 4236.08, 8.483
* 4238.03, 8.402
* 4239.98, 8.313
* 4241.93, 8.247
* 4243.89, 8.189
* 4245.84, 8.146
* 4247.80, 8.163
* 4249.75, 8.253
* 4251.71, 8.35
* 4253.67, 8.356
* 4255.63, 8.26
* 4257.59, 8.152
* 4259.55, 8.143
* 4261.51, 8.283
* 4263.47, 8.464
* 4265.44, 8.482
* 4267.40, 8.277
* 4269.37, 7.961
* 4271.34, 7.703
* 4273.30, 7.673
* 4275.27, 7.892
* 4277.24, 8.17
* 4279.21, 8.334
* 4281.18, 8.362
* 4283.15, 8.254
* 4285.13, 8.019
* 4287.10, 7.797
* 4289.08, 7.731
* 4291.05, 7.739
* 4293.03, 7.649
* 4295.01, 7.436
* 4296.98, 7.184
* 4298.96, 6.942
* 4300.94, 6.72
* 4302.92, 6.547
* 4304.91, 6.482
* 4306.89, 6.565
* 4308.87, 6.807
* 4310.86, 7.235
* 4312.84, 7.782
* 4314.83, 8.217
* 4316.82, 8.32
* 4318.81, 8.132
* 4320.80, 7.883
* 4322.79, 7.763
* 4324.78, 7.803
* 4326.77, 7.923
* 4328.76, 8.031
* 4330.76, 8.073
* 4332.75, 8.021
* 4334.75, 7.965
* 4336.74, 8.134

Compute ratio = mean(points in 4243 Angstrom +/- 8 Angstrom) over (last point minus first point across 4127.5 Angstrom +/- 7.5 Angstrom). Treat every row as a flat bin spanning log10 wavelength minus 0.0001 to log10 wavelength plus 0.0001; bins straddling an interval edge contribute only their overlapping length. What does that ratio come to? -20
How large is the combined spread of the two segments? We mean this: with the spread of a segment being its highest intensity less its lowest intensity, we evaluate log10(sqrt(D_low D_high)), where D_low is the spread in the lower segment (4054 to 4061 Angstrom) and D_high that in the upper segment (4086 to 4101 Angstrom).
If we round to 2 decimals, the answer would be -0.20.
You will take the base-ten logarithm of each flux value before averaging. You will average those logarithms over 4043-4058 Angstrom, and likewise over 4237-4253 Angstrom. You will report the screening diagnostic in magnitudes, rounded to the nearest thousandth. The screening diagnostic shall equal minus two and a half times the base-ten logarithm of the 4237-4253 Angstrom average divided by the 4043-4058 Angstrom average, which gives -0.022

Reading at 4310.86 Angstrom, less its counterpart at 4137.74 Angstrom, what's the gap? -0.8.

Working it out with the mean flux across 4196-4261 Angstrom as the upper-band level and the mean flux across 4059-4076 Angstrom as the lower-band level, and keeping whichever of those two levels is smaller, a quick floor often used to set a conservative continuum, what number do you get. 7.89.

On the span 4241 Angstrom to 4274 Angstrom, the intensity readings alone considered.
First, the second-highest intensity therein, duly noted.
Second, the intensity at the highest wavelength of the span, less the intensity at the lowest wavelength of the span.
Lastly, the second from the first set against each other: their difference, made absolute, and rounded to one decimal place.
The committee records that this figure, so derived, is 9.0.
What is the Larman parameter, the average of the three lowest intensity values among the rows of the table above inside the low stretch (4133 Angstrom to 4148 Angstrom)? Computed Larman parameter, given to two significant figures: 7.7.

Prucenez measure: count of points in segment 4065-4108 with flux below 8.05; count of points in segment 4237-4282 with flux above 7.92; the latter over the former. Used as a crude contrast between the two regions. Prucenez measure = 1.00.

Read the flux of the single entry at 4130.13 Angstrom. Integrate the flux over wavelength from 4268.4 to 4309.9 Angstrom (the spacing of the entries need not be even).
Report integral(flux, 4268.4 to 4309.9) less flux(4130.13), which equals 305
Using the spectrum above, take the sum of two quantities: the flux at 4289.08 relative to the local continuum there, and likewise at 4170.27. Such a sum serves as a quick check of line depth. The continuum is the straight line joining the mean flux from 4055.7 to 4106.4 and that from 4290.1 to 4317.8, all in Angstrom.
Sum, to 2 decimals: 2.09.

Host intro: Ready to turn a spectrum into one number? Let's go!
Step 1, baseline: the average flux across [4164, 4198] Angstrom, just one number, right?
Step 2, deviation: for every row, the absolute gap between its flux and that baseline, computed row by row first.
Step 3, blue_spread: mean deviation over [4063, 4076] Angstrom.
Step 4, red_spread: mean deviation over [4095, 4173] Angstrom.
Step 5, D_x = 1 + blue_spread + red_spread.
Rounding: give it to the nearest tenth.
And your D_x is 1.6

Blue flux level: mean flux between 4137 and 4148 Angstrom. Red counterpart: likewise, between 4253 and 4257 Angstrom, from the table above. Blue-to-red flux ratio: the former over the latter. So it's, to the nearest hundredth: 0.98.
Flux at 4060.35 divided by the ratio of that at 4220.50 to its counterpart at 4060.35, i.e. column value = 6.9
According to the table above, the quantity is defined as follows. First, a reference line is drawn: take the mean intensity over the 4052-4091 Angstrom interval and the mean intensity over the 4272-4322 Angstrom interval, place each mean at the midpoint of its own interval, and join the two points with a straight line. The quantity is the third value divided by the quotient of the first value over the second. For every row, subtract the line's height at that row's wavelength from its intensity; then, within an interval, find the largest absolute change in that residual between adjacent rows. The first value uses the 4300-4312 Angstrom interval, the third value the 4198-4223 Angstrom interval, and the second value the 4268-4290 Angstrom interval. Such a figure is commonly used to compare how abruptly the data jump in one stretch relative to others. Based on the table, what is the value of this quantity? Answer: 0.23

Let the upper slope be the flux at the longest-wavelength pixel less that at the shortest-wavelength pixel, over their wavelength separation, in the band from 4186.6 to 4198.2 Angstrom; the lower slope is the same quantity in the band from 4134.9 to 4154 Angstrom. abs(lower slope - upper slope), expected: 0.068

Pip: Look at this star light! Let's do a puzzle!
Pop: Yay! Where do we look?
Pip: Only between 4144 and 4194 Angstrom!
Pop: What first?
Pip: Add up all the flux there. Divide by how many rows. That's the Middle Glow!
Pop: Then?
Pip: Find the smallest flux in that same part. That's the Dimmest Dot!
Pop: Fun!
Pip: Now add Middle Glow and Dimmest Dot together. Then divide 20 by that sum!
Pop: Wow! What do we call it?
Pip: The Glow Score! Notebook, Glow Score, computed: 1.32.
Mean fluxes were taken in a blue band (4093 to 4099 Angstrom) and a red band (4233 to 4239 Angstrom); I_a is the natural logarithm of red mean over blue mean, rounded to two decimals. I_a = 0.19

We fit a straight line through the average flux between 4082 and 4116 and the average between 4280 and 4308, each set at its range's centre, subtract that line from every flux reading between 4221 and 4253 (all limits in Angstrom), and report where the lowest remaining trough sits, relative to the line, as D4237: 4224.39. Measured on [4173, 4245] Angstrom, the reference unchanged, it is 4174.11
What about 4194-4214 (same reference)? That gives 4201.11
